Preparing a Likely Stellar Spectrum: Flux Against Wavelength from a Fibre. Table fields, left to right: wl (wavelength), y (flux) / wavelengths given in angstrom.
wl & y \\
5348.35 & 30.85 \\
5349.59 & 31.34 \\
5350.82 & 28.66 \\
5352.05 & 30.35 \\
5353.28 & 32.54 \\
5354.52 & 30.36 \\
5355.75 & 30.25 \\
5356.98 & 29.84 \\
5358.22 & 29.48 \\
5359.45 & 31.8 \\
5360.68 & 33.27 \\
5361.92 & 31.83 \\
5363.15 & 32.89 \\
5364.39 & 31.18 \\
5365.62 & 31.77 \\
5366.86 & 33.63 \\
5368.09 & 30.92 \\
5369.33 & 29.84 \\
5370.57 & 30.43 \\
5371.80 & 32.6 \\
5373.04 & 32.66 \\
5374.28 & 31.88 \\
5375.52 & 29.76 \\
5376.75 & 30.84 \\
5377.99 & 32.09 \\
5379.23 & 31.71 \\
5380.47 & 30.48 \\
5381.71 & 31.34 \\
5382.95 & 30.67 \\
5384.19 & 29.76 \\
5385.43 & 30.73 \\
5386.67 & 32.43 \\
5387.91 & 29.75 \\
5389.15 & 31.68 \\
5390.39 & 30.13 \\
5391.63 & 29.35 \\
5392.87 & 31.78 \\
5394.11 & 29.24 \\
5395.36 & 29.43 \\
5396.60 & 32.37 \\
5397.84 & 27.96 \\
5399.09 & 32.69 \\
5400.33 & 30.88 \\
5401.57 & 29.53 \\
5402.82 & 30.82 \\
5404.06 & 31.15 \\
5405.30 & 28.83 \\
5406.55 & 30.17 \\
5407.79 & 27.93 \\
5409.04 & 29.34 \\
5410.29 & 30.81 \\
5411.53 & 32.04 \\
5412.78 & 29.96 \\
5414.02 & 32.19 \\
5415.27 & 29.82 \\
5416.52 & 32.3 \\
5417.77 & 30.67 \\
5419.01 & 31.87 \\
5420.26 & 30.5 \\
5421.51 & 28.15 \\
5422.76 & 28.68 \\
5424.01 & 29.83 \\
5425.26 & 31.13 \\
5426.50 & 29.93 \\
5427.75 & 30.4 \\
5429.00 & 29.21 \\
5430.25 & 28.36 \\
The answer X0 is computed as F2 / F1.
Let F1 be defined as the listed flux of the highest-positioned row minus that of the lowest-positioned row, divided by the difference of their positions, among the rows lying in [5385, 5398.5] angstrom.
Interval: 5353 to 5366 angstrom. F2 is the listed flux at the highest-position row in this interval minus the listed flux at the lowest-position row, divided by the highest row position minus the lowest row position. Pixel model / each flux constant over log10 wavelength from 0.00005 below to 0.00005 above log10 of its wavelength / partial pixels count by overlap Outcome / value 0.3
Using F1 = -0.22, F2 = -0.1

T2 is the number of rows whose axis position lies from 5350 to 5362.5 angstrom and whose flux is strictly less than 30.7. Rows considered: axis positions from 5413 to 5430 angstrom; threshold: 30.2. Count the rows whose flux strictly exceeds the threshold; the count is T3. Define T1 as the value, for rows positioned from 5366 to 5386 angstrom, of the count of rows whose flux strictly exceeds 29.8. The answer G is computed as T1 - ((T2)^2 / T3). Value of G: 9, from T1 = 14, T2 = 6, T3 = 7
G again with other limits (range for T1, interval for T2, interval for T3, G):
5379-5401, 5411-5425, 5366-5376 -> 4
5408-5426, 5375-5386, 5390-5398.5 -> 3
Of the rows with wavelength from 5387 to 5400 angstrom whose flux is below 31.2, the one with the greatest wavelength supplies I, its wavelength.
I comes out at 5397.84 angstrom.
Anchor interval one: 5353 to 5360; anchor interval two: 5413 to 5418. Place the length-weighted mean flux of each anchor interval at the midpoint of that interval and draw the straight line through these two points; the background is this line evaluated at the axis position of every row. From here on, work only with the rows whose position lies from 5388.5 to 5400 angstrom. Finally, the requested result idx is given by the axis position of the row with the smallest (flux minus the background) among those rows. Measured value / 5397.84 angstrom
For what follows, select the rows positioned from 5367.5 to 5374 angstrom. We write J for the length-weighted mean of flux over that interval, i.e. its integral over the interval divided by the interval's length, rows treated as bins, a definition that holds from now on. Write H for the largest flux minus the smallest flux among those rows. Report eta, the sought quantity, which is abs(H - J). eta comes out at 28.5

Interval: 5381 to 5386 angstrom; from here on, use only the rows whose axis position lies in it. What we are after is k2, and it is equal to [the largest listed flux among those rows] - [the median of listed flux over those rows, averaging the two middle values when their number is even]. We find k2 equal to 0.6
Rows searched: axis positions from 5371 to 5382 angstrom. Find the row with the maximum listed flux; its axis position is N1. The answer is 5373.04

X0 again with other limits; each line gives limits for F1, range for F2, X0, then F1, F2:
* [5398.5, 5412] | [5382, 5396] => 1.9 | -0.05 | -0.1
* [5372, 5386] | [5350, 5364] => -2.2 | -0.16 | 0.3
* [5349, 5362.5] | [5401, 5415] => 5.4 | 0.04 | 0.2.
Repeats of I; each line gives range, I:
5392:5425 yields 5424.01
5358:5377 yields 5376.75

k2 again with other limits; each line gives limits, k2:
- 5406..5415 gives 2.0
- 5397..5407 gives 2.2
